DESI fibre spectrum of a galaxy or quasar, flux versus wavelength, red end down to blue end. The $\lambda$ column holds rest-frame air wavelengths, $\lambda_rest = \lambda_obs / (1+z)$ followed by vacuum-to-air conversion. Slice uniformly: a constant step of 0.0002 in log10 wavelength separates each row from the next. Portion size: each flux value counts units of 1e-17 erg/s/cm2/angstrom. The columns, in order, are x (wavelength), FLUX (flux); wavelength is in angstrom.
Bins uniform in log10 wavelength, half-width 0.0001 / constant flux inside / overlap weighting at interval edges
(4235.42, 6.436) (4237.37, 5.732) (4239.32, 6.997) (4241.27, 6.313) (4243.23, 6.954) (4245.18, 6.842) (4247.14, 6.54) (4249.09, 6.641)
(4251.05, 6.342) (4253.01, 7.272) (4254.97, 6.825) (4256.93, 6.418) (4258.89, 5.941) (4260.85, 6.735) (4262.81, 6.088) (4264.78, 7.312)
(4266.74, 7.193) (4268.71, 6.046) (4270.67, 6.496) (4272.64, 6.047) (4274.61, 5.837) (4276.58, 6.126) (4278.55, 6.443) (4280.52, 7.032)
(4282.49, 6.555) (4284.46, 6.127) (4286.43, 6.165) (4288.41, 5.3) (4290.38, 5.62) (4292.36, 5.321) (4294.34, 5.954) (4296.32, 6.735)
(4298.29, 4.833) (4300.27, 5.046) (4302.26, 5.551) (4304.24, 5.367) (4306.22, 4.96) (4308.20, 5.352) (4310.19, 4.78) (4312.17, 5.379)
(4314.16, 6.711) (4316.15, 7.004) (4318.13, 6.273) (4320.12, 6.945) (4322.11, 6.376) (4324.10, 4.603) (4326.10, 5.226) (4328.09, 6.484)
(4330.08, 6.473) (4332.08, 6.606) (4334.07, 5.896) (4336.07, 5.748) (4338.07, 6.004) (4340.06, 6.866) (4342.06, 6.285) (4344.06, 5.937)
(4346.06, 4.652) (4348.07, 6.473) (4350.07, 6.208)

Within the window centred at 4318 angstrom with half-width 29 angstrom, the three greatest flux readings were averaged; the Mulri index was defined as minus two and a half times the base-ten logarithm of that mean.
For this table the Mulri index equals -2.10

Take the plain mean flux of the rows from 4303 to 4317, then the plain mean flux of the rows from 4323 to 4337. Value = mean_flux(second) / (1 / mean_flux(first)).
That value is 33.1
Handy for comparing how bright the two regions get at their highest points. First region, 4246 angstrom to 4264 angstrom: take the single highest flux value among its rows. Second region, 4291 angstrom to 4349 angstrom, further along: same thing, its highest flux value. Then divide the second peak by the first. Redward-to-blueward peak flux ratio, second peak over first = 0.963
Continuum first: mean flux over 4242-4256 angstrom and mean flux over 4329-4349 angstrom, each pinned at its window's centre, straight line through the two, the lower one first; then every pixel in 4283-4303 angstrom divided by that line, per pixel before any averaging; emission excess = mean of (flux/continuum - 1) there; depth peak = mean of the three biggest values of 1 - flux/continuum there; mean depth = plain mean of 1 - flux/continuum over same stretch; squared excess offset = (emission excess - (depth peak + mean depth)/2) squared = 0.08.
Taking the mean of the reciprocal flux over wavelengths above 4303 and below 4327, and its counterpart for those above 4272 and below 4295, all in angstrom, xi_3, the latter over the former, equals 0.938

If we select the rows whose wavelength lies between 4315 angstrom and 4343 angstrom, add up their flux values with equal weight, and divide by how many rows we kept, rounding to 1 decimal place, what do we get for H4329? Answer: 6.2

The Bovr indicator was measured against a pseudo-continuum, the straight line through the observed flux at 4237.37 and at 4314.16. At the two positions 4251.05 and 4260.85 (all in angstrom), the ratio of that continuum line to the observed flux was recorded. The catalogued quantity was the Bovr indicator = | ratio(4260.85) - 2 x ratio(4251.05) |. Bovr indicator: 1.0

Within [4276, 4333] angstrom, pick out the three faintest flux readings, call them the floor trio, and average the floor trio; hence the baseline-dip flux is 4.7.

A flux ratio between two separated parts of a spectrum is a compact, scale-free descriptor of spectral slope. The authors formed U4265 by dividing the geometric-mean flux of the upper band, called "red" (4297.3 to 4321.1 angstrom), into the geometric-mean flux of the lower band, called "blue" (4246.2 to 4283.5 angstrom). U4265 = 1.16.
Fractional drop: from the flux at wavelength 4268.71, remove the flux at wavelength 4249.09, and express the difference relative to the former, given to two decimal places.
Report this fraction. -0.10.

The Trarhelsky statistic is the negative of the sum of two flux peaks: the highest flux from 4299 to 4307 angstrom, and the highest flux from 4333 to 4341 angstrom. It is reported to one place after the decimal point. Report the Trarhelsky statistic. -12.4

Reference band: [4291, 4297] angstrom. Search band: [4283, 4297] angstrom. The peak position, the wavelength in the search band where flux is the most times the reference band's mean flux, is 4296.32 angstrom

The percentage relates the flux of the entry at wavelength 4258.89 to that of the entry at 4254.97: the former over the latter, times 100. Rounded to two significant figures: 87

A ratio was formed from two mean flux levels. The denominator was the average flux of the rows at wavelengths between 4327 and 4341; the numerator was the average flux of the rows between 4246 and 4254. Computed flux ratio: 1.06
